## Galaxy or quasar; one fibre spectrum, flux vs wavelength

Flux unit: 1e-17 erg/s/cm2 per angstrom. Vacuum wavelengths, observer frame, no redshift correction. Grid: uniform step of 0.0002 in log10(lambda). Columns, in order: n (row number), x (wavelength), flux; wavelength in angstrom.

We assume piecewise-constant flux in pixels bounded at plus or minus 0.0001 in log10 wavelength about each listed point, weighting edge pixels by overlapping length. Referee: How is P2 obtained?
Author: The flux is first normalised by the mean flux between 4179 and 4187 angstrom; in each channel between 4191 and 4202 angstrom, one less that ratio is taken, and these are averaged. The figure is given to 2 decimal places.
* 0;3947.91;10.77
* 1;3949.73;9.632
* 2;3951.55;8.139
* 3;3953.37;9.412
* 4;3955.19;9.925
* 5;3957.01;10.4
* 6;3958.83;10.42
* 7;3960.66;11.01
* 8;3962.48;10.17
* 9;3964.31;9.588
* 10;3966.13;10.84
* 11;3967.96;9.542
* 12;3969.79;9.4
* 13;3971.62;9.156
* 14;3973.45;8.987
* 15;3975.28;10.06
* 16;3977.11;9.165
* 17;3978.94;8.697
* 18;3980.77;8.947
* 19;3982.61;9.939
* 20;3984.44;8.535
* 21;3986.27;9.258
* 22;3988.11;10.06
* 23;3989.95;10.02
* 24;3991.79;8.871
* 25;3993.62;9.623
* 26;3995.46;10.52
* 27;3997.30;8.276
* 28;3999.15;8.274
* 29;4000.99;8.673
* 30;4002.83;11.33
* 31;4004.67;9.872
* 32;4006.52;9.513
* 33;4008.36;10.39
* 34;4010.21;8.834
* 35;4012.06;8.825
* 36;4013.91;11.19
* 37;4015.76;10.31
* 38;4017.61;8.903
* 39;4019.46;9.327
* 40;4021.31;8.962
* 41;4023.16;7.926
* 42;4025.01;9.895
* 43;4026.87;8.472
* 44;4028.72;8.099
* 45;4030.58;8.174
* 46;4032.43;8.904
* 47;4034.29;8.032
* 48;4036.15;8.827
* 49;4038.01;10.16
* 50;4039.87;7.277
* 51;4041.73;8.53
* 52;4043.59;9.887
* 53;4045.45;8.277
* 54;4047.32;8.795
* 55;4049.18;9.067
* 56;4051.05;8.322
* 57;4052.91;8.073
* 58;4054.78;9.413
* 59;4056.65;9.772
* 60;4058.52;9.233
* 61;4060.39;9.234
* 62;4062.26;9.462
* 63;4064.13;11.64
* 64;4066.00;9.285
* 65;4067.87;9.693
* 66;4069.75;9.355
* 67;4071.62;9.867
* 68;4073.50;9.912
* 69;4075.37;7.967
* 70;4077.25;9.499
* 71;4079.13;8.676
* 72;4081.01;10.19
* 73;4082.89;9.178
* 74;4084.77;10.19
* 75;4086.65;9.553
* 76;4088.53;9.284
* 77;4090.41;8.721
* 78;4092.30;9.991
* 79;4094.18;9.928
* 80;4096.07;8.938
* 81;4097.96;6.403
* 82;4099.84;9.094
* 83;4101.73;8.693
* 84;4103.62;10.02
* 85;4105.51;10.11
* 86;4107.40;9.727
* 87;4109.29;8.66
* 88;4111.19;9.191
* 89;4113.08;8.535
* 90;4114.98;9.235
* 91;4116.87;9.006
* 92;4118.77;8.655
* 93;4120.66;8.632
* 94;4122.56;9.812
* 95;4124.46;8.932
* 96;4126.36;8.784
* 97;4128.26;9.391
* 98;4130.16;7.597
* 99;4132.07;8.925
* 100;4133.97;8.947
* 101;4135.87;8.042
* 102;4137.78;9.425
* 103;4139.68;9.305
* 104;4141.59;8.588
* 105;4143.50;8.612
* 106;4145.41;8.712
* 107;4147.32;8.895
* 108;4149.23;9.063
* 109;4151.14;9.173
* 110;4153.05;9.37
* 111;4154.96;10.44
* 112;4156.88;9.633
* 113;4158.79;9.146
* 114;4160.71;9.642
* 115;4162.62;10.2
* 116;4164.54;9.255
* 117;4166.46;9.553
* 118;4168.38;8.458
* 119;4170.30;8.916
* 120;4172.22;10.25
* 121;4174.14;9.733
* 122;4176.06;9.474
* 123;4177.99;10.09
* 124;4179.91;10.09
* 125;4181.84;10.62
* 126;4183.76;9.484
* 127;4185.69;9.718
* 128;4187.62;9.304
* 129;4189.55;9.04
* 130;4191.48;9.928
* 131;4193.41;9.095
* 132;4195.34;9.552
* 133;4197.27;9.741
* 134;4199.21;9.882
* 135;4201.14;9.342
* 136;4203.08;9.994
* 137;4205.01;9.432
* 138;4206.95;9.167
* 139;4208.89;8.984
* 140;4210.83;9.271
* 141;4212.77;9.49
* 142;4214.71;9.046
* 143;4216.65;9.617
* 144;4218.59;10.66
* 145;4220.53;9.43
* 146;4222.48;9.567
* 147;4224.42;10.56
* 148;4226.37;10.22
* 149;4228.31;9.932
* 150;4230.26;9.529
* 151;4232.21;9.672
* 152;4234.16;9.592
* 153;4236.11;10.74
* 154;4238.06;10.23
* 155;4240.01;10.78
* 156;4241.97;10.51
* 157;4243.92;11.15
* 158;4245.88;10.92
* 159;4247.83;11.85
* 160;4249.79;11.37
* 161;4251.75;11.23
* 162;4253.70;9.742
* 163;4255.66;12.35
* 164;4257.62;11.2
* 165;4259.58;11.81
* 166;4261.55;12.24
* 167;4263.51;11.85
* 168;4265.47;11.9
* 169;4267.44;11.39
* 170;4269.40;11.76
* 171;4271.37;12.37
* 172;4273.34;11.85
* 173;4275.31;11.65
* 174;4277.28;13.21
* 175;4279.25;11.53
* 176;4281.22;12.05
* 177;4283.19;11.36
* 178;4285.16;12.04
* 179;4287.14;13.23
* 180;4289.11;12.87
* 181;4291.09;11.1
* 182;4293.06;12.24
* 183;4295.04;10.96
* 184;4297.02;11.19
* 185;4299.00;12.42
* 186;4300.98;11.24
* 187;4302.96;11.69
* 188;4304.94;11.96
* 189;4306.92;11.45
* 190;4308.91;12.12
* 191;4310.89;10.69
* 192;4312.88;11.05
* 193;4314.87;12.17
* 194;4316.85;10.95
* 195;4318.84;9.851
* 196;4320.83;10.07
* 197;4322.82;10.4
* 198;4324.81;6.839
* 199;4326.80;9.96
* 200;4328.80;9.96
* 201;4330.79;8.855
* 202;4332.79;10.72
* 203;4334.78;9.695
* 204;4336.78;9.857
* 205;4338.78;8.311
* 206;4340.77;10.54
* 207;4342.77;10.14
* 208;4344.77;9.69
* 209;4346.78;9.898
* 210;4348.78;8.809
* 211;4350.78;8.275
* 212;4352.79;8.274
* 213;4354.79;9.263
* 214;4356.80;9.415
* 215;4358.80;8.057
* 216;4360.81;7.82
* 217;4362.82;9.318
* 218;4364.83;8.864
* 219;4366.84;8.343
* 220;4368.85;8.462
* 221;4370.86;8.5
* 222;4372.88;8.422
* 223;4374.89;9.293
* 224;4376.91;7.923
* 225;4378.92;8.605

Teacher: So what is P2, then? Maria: 0.04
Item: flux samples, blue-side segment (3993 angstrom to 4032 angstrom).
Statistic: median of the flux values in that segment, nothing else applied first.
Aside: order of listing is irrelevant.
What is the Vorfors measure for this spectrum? 9.0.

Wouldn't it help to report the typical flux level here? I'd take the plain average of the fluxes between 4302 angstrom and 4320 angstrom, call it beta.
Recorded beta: 11.3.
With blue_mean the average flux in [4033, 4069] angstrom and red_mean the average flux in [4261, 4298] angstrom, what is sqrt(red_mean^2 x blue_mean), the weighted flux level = 36.0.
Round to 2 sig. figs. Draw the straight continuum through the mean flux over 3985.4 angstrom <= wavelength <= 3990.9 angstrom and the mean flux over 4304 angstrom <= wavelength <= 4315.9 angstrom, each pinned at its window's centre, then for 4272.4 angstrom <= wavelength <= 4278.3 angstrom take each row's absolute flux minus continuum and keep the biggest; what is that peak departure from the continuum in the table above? 1.8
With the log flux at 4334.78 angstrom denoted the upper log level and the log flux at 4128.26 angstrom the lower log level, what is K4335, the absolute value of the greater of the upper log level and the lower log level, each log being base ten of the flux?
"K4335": 0.99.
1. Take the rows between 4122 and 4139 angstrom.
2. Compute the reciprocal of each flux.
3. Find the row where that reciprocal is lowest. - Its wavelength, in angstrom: 4122.56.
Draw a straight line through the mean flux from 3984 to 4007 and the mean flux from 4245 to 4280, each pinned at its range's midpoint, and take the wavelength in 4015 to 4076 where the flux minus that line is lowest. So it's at 4039.87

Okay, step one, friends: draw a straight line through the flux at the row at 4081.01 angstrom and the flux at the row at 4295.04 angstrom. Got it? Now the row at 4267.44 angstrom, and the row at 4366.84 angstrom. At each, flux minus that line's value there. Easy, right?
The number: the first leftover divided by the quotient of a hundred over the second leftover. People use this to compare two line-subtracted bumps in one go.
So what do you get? -0.0152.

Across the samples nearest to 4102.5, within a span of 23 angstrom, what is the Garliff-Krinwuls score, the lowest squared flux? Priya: 41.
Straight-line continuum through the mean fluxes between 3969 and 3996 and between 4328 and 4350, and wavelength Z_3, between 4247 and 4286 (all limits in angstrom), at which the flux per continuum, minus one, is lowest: 4253.70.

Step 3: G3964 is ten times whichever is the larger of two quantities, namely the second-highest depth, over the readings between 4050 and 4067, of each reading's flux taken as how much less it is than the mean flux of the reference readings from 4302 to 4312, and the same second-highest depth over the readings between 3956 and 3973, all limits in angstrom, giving 33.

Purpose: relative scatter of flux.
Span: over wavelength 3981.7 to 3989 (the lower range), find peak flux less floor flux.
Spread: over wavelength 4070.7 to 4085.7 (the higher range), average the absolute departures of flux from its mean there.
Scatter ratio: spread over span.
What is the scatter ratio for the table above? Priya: 0.41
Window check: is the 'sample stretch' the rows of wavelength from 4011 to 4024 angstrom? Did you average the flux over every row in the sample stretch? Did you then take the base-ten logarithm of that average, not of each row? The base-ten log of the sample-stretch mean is 0.97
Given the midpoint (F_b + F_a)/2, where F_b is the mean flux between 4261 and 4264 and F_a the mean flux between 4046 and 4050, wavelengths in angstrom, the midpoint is 10.5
